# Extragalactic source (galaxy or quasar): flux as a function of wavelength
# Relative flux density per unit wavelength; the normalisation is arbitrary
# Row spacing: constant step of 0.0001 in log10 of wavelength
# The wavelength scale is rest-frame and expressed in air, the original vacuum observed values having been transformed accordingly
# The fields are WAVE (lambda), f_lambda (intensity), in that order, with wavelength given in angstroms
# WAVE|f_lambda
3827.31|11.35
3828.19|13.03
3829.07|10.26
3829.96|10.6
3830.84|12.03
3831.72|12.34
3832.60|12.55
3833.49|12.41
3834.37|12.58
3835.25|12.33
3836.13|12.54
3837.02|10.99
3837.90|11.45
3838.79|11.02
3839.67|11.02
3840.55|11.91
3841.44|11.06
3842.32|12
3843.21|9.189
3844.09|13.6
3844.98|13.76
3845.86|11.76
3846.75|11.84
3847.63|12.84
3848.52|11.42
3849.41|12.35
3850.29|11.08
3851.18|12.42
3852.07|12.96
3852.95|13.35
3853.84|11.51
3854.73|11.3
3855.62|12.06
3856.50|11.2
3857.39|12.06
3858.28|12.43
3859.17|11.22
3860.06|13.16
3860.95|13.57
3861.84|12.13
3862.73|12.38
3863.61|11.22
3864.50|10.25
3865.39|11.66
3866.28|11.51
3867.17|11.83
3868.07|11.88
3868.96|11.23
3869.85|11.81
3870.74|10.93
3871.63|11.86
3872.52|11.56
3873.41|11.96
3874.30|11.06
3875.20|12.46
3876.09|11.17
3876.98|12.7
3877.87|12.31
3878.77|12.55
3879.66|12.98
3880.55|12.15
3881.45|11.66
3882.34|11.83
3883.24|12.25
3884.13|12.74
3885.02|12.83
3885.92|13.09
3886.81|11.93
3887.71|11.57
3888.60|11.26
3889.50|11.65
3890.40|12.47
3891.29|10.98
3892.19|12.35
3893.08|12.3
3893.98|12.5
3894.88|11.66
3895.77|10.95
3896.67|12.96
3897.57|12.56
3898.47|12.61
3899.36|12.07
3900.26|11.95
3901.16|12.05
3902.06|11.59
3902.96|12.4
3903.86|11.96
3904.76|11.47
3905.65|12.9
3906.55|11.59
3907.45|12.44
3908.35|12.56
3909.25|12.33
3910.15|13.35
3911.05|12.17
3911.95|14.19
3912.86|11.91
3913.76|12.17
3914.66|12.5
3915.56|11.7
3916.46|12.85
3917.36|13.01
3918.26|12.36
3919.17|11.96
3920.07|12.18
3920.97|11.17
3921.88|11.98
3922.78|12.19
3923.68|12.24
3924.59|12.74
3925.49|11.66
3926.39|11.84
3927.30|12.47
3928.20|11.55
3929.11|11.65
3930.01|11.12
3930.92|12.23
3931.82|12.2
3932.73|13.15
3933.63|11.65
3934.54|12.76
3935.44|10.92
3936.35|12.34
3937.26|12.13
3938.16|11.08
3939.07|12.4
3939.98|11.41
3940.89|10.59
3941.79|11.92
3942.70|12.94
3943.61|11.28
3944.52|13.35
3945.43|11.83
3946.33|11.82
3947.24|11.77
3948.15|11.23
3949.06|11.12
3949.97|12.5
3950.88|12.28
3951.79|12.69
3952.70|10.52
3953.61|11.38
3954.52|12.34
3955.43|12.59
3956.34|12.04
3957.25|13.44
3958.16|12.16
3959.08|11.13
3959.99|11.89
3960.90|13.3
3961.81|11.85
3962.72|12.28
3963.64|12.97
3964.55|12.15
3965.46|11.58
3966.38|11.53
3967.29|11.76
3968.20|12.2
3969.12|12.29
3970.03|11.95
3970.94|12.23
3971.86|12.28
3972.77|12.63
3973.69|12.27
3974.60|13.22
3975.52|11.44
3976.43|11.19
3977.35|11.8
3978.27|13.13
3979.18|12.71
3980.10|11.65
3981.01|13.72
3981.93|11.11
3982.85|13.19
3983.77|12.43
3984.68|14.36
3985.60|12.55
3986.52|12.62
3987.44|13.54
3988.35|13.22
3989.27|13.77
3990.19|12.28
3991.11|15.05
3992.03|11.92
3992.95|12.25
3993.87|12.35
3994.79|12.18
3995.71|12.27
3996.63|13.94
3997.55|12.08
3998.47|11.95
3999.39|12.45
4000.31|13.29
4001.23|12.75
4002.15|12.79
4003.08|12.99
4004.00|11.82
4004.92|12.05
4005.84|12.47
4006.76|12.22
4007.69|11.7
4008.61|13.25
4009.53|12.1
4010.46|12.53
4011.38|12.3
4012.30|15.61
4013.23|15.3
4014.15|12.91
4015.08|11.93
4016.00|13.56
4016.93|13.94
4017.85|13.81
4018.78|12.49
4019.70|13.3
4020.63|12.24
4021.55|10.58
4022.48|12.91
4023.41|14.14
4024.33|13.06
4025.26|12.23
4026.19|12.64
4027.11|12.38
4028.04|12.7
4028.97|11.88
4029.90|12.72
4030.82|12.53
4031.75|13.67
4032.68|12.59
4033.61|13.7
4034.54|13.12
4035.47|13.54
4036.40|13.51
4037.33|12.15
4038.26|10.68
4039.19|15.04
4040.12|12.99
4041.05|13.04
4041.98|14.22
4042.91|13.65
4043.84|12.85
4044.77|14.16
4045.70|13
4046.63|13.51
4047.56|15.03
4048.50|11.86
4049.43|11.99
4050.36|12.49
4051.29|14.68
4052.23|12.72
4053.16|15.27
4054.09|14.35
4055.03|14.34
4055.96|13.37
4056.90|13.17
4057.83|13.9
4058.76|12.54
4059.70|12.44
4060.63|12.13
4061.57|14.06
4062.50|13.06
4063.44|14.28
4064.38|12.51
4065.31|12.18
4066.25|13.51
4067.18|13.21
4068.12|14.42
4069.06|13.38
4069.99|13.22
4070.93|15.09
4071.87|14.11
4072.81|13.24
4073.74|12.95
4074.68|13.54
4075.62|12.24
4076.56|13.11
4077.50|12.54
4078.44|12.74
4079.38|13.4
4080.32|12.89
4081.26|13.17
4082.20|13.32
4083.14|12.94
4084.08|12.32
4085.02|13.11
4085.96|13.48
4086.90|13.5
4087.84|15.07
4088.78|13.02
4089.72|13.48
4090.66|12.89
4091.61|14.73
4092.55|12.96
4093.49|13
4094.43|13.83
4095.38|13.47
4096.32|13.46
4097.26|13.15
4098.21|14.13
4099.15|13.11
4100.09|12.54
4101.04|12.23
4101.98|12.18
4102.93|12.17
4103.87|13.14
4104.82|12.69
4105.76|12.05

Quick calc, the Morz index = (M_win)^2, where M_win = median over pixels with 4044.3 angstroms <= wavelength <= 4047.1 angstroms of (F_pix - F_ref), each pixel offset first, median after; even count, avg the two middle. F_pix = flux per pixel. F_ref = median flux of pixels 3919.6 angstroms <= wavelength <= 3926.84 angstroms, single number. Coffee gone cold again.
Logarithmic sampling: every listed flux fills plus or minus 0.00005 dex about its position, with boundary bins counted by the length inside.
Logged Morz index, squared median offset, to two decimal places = 2.04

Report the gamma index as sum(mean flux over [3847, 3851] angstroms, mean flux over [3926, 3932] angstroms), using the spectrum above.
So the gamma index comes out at 23.8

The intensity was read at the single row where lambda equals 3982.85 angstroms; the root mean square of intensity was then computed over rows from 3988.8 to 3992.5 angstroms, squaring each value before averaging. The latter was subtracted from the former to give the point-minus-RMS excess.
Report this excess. -0.1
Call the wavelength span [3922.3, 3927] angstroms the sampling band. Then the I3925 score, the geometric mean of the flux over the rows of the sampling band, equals 12.1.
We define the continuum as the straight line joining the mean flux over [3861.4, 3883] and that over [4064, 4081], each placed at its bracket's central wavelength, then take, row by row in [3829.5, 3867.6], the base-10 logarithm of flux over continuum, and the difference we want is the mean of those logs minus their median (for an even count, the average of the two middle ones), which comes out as -0.0037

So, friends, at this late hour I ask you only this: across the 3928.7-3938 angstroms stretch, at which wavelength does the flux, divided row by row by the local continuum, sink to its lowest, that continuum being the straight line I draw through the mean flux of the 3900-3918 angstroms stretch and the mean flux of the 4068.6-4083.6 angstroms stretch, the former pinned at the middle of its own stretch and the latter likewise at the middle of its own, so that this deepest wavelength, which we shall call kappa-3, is 3935.44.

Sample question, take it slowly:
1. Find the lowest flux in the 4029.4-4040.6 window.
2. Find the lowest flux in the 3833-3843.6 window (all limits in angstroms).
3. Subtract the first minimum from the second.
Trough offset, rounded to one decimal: -1.5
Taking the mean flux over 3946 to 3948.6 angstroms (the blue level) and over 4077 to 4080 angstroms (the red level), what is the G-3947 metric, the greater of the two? 12.9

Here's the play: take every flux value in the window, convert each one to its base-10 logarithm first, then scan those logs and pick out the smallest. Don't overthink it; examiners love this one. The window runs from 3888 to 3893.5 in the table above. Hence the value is 1.041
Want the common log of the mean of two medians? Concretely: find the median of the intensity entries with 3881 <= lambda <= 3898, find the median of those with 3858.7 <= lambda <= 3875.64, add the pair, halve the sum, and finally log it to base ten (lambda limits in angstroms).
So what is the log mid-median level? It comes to 1.08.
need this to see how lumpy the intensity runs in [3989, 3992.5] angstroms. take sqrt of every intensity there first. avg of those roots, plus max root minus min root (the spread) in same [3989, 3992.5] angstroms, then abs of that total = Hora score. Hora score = 4.06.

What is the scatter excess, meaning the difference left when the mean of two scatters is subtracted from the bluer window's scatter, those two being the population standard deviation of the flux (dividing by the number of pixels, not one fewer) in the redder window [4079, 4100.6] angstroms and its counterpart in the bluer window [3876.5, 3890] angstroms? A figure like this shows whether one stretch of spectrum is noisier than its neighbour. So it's -0.03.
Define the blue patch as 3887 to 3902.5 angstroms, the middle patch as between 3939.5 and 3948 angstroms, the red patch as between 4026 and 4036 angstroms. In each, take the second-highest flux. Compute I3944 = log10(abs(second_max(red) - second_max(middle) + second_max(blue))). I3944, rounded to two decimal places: 1.13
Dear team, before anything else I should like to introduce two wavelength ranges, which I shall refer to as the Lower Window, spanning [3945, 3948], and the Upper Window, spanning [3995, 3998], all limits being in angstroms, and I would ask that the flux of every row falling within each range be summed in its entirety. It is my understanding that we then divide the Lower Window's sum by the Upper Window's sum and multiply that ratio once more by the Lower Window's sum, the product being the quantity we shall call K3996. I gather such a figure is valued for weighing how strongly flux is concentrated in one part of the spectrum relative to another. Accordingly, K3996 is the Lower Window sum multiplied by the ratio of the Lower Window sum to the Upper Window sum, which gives 32.8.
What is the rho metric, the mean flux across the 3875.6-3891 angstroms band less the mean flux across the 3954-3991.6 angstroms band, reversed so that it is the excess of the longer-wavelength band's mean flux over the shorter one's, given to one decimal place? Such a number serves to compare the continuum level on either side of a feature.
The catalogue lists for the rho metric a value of 0.3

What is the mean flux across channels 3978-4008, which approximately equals 12.7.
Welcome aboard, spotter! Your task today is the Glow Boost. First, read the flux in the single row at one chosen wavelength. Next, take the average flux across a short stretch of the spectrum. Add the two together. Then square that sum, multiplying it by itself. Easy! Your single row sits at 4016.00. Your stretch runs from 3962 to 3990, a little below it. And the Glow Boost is 677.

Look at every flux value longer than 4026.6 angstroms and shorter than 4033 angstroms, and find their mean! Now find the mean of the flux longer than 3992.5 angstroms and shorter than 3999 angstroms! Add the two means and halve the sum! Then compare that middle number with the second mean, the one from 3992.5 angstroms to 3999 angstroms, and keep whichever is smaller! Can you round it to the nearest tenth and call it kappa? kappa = 12.4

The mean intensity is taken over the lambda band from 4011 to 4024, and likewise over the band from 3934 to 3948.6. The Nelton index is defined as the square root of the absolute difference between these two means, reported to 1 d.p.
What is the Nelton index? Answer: 1.2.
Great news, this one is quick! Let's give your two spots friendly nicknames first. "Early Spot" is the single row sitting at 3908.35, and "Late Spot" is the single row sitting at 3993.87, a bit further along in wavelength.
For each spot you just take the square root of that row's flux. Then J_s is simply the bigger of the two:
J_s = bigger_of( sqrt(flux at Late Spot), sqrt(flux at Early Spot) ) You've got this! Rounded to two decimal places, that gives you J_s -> 3.54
